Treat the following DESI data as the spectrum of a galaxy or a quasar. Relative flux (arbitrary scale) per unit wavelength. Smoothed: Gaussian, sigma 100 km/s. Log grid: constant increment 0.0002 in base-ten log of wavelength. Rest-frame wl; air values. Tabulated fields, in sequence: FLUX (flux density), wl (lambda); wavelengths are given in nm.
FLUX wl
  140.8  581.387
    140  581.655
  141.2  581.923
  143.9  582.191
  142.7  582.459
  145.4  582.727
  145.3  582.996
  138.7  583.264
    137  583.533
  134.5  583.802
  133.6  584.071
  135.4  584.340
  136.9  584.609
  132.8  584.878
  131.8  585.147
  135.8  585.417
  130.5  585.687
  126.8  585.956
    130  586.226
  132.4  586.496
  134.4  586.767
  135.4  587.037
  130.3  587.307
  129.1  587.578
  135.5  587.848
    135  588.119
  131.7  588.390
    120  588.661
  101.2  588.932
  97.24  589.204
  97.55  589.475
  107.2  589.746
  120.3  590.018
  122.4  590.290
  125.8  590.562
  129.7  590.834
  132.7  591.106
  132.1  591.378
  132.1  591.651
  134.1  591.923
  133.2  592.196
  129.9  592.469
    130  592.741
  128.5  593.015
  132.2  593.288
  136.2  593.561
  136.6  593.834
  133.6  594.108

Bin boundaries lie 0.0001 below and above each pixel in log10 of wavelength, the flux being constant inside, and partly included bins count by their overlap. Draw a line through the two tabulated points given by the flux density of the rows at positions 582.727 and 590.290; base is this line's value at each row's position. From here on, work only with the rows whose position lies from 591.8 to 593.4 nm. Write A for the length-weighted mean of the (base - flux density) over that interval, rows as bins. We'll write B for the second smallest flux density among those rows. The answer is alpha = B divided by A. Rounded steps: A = -16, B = 129.9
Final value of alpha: -8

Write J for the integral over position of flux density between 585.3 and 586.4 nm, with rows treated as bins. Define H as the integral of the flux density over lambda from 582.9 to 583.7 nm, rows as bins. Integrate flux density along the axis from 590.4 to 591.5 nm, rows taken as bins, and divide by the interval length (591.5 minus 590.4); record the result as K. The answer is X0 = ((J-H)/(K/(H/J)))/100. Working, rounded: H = 112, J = 144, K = 129.9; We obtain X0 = 0.002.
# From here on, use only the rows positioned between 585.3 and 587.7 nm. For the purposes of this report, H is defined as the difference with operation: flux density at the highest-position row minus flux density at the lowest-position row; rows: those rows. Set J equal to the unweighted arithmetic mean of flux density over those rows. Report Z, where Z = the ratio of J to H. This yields -20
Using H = -7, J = 132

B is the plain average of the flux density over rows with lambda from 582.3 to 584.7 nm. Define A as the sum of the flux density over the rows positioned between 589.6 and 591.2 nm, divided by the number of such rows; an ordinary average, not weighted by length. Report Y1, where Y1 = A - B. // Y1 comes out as -16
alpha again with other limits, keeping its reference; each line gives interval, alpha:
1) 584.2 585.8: 29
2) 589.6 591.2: -224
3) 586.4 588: -120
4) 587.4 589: 55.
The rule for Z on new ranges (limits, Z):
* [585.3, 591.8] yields -34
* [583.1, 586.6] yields -21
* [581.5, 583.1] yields 27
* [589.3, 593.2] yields 4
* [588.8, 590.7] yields 4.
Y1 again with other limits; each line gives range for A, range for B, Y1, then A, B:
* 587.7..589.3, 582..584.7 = -19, 120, 139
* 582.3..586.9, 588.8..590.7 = 25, 136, 110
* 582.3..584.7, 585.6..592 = 14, 139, 125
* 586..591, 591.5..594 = -9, 123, 133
